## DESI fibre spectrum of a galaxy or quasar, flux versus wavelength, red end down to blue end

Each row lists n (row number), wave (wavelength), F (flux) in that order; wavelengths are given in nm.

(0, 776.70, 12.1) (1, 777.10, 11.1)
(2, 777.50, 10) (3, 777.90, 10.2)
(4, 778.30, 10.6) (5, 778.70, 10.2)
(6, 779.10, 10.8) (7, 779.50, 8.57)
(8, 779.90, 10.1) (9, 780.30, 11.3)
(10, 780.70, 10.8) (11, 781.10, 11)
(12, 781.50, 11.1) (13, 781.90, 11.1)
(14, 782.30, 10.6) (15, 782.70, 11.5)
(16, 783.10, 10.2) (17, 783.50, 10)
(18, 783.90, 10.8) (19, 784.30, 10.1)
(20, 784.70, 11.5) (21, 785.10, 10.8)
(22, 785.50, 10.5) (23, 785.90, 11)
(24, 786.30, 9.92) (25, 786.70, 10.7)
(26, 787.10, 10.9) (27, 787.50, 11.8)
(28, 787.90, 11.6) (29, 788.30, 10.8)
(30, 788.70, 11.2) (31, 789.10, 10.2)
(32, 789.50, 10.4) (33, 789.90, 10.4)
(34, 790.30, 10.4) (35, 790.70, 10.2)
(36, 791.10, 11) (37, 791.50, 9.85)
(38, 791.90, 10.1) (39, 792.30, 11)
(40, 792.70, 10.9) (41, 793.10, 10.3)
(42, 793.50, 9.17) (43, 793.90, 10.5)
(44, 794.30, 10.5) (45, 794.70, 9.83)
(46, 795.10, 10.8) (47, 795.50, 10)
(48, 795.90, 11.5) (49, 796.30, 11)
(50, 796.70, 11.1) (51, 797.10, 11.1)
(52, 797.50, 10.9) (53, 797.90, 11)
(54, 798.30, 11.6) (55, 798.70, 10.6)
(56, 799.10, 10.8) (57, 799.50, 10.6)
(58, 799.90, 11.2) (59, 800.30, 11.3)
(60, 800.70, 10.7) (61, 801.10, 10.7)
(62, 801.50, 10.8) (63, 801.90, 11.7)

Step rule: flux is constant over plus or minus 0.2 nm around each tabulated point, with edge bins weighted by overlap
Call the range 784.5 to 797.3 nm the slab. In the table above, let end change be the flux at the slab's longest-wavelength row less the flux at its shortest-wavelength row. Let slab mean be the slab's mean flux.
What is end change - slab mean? -11.1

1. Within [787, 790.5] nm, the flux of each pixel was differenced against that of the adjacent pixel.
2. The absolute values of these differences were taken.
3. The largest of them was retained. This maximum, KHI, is 1.00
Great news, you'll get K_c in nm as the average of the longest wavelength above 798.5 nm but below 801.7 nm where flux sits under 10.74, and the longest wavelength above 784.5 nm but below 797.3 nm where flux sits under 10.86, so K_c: 798.30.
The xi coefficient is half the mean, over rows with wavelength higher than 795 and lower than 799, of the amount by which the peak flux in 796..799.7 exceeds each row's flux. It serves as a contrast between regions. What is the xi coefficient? 0.32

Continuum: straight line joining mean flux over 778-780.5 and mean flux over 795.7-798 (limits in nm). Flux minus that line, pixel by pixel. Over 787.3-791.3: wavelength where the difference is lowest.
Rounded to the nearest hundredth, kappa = 790.70 nm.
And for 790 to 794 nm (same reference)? 793.50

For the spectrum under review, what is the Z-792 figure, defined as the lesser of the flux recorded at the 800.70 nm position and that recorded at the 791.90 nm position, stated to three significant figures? 10.1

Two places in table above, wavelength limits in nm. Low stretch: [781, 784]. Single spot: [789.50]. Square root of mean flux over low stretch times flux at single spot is 10.6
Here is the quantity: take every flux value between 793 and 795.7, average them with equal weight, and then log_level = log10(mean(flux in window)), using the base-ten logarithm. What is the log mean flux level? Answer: 1.01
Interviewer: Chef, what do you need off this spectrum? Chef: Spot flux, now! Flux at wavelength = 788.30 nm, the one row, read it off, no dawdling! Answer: 10.8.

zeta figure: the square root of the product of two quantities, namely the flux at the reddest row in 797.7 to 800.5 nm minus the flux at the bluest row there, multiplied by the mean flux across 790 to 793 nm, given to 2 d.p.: 1.77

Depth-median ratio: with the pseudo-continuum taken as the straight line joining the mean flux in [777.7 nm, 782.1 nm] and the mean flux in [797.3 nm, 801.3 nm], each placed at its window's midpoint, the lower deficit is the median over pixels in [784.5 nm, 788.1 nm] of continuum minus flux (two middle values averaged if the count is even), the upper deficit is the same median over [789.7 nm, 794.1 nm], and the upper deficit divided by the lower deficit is -1.6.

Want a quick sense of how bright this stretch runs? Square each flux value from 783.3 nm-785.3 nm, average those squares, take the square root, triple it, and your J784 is 32.0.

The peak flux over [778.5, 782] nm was 11.3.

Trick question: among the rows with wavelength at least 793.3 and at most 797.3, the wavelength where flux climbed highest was 795.90 nm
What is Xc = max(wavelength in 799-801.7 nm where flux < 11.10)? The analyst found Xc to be 801.50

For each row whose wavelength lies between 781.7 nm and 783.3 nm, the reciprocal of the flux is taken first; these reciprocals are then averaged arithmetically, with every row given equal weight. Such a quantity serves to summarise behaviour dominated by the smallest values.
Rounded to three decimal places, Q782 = 0.092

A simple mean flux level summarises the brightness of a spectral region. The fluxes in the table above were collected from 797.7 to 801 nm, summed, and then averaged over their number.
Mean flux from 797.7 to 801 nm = 11.0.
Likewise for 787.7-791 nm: 10.7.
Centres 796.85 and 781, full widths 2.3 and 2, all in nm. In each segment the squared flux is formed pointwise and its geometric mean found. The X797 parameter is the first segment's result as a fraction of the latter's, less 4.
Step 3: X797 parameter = -2.99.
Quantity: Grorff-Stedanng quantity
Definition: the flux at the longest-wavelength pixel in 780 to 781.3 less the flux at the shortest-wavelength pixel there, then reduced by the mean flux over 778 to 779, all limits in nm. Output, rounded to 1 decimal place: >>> -10.7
